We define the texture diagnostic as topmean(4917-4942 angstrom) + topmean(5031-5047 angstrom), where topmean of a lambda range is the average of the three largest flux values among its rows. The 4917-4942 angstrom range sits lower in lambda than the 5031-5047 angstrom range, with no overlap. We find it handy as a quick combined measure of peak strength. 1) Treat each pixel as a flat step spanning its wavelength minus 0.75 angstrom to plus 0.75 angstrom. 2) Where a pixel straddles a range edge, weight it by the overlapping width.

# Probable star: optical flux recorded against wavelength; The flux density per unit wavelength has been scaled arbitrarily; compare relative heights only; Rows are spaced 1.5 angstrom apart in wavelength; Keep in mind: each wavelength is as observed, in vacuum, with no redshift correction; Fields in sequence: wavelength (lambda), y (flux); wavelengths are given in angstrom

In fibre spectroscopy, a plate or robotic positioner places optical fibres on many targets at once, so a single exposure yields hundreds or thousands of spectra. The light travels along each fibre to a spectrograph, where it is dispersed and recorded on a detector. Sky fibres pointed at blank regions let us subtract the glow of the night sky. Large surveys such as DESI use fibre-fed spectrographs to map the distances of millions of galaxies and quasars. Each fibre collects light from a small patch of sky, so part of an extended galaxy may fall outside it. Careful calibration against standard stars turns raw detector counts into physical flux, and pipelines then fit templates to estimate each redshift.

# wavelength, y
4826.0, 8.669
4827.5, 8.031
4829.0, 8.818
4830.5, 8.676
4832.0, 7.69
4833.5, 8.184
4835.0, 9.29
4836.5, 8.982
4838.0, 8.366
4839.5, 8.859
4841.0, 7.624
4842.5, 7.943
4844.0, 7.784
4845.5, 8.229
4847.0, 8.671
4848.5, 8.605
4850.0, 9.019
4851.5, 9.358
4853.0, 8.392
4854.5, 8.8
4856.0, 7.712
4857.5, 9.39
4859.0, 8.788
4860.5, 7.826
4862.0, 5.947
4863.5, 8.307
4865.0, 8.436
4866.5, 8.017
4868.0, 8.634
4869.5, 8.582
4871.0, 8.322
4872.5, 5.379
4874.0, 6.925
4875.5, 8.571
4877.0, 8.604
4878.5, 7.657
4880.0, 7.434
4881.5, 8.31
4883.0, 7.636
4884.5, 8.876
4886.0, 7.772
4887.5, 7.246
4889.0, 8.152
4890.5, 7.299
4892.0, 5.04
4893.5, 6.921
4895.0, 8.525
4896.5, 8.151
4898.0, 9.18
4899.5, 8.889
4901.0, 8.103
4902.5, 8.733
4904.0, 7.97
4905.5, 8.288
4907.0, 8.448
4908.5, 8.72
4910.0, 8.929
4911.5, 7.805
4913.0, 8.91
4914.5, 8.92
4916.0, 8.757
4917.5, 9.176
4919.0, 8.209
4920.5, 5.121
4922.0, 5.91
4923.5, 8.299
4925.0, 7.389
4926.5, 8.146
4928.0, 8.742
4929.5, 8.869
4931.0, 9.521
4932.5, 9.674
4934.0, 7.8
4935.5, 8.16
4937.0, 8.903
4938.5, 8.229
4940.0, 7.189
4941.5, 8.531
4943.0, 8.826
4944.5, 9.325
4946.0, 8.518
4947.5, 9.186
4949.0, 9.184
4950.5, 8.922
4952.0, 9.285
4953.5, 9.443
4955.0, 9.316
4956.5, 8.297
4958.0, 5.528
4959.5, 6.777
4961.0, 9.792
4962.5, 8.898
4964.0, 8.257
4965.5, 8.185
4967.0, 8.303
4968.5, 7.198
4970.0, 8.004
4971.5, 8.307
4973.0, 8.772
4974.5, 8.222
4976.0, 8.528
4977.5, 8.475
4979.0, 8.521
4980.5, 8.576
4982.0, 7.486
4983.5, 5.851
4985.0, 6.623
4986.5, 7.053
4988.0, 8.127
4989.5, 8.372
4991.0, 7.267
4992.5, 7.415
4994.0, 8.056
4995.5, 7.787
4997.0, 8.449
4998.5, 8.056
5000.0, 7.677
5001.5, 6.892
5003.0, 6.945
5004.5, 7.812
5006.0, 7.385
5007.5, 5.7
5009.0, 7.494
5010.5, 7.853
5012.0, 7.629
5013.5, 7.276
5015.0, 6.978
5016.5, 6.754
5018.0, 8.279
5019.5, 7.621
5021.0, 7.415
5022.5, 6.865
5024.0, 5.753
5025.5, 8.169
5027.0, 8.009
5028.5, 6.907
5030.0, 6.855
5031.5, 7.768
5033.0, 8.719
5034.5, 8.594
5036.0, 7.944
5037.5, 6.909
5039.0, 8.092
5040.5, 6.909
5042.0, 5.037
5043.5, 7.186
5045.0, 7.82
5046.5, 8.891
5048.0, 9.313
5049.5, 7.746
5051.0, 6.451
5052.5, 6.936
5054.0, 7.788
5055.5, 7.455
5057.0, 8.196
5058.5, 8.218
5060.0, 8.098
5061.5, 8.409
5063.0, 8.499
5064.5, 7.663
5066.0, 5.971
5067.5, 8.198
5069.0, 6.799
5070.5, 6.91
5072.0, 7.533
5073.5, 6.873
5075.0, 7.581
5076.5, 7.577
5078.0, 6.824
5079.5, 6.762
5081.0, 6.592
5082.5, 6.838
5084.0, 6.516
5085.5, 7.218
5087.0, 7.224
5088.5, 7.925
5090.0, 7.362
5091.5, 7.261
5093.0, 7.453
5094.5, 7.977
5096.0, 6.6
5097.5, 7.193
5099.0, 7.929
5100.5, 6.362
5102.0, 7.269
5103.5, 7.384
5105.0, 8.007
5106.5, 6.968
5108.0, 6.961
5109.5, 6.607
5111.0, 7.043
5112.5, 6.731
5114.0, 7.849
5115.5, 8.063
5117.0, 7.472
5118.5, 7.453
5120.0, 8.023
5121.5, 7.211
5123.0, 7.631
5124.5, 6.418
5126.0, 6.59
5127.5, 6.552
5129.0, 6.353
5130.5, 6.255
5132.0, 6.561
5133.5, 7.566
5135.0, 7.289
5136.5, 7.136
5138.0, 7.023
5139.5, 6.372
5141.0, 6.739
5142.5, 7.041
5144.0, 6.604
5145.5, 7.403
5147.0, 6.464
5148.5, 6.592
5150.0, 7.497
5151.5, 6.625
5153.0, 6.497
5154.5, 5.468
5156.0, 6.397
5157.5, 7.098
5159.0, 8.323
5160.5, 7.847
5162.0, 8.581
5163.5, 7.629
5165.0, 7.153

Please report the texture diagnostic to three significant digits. 18.2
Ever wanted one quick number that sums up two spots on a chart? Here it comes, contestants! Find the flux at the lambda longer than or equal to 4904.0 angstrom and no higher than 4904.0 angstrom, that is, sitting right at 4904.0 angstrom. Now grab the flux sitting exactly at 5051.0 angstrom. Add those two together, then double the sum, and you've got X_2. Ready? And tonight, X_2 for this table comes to 29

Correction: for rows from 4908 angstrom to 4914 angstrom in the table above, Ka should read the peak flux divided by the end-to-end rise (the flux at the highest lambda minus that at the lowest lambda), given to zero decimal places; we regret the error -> 47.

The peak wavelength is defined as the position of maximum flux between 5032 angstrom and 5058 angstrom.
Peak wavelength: 5048.0 angstrom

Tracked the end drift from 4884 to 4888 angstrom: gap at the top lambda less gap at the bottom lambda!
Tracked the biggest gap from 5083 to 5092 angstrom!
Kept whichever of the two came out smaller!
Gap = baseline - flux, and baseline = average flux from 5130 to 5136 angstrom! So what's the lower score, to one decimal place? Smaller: 0.4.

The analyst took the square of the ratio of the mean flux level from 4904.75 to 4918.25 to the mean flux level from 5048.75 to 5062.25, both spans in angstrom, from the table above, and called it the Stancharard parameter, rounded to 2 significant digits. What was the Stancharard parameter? 1.3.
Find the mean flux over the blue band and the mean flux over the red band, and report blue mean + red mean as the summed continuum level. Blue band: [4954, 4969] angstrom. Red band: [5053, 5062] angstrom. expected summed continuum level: 16.1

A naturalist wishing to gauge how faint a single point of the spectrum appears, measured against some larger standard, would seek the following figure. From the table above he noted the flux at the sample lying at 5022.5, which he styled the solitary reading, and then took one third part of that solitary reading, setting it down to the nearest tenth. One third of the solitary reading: 2.3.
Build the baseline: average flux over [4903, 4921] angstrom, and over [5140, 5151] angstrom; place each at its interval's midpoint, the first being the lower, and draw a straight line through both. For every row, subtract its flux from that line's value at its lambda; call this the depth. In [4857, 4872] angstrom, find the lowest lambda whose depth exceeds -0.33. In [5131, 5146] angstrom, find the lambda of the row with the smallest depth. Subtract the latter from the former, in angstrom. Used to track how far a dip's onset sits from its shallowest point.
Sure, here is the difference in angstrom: -274.5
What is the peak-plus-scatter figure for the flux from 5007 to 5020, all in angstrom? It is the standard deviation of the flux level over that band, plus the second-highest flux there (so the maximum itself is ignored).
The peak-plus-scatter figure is 8.6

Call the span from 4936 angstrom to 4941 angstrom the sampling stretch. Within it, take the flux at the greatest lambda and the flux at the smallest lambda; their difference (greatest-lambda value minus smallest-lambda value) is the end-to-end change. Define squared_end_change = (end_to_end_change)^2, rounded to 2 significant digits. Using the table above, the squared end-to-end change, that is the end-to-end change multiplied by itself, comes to 2.9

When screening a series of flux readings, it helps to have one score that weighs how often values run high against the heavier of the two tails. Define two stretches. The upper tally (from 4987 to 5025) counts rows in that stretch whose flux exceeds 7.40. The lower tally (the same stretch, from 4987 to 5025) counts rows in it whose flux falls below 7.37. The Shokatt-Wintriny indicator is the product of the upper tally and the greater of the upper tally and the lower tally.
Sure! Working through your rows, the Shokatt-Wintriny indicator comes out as 225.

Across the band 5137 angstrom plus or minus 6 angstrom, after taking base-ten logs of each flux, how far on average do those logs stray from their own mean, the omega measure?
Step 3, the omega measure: 0.019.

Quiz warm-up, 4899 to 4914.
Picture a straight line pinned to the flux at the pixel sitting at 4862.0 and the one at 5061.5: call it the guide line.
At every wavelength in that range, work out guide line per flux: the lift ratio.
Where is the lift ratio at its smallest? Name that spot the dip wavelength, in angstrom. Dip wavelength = 4899.5 angstrom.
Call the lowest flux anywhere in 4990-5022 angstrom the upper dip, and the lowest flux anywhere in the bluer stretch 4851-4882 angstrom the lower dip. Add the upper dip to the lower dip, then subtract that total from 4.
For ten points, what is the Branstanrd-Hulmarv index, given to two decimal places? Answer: -7.08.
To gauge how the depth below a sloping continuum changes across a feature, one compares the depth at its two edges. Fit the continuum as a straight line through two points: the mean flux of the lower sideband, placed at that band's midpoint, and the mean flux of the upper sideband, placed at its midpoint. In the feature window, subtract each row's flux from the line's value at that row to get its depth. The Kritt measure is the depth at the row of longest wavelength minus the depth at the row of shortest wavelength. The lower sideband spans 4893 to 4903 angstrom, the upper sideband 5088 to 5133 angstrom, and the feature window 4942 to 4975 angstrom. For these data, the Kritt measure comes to 0.43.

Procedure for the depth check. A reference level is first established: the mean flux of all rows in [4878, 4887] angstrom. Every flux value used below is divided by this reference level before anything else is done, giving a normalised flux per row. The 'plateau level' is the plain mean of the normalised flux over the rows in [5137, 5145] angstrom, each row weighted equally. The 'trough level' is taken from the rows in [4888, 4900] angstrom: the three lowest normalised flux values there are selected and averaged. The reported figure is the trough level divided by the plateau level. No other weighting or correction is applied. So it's 0.95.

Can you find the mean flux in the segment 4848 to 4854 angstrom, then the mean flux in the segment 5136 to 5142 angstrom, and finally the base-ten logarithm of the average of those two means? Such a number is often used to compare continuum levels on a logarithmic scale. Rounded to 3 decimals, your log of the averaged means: 0.894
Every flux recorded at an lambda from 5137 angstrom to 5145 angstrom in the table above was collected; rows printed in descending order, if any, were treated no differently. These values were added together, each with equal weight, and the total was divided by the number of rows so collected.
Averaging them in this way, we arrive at 6.8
